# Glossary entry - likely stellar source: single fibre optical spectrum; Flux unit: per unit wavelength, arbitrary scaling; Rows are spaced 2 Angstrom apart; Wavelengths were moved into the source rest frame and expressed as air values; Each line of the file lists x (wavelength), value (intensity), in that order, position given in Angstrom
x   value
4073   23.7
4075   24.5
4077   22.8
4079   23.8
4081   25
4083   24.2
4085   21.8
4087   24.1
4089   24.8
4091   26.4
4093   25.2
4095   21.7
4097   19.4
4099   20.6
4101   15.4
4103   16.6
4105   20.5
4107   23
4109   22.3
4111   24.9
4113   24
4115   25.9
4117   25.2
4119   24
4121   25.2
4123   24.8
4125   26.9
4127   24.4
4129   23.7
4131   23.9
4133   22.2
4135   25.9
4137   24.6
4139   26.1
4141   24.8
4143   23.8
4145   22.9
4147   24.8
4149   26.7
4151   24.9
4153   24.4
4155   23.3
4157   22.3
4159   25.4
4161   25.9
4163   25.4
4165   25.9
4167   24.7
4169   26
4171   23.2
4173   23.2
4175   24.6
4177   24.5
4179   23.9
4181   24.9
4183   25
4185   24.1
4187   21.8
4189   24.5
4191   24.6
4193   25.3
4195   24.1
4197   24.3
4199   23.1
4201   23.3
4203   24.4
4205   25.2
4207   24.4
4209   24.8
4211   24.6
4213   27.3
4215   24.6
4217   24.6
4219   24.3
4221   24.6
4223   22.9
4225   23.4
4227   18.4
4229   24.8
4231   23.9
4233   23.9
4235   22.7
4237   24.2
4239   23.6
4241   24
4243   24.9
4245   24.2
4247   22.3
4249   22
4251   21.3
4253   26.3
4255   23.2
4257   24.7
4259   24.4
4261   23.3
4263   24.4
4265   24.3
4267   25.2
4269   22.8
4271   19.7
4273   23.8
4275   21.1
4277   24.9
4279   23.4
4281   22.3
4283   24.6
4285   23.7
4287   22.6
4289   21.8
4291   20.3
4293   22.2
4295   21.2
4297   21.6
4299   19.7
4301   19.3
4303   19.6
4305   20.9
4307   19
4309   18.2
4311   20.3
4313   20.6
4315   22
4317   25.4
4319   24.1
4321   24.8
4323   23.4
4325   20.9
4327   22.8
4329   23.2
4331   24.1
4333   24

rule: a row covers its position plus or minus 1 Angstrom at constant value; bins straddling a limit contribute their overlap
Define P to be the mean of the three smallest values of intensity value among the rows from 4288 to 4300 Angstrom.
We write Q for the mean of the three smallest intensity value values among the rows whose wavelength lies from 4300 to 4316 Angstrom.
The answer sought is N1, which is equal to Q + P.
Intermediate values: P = 20.4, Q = 18.8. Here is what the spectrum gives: 39.2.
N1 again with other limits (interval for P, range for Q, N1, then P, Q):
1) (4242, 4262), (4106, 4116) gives 45.0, 21.9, 23.1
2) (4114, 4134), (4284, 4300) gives 43.7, 23.3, 20.4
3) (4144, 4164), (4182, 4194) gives 46.3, 22.8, 23.5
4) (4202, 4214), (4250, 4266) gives 47.1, 24.5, 22.6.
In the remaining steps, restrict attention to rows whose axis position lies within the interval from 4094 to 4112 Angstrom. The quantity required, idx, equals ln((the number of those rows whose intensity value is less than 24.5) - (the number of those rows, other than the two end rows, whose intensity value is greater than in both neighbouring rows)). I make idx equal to 1.8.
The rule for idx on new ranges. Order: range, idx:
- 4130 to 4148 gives 0.7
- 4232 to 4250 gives 1.8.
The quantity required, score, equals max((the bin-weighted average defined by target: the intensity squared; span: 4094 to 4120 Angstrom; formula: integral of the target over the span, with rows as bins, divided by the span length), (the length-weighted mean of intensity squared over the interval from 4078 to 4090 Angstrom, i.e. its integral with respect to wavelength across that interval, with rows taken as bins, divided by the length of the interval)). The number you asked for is 575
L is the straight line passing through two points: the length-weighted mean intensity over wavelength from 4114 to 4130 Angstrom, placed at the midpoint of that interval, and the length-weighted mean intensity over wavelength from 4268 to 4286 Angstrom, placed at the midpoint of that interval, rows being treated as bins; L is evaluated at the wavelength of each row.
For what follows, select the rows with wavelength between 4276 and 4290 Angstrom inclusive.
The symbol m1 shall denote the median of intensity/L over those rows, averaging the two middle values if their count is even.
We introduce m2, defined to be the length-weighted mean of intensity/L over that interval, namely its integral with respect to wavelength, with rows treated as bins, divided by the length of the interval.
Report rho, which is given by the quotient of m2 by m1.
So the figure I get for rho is 1.00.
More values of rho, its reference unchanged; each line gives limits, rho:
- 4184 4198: 0.99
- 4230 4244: 1.00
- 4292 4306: 0.98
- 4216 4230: 0.96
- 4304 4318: 1.01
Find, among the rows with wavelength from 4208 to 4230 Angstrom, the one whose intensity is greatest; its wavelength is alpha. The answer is 4213 Angstrom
